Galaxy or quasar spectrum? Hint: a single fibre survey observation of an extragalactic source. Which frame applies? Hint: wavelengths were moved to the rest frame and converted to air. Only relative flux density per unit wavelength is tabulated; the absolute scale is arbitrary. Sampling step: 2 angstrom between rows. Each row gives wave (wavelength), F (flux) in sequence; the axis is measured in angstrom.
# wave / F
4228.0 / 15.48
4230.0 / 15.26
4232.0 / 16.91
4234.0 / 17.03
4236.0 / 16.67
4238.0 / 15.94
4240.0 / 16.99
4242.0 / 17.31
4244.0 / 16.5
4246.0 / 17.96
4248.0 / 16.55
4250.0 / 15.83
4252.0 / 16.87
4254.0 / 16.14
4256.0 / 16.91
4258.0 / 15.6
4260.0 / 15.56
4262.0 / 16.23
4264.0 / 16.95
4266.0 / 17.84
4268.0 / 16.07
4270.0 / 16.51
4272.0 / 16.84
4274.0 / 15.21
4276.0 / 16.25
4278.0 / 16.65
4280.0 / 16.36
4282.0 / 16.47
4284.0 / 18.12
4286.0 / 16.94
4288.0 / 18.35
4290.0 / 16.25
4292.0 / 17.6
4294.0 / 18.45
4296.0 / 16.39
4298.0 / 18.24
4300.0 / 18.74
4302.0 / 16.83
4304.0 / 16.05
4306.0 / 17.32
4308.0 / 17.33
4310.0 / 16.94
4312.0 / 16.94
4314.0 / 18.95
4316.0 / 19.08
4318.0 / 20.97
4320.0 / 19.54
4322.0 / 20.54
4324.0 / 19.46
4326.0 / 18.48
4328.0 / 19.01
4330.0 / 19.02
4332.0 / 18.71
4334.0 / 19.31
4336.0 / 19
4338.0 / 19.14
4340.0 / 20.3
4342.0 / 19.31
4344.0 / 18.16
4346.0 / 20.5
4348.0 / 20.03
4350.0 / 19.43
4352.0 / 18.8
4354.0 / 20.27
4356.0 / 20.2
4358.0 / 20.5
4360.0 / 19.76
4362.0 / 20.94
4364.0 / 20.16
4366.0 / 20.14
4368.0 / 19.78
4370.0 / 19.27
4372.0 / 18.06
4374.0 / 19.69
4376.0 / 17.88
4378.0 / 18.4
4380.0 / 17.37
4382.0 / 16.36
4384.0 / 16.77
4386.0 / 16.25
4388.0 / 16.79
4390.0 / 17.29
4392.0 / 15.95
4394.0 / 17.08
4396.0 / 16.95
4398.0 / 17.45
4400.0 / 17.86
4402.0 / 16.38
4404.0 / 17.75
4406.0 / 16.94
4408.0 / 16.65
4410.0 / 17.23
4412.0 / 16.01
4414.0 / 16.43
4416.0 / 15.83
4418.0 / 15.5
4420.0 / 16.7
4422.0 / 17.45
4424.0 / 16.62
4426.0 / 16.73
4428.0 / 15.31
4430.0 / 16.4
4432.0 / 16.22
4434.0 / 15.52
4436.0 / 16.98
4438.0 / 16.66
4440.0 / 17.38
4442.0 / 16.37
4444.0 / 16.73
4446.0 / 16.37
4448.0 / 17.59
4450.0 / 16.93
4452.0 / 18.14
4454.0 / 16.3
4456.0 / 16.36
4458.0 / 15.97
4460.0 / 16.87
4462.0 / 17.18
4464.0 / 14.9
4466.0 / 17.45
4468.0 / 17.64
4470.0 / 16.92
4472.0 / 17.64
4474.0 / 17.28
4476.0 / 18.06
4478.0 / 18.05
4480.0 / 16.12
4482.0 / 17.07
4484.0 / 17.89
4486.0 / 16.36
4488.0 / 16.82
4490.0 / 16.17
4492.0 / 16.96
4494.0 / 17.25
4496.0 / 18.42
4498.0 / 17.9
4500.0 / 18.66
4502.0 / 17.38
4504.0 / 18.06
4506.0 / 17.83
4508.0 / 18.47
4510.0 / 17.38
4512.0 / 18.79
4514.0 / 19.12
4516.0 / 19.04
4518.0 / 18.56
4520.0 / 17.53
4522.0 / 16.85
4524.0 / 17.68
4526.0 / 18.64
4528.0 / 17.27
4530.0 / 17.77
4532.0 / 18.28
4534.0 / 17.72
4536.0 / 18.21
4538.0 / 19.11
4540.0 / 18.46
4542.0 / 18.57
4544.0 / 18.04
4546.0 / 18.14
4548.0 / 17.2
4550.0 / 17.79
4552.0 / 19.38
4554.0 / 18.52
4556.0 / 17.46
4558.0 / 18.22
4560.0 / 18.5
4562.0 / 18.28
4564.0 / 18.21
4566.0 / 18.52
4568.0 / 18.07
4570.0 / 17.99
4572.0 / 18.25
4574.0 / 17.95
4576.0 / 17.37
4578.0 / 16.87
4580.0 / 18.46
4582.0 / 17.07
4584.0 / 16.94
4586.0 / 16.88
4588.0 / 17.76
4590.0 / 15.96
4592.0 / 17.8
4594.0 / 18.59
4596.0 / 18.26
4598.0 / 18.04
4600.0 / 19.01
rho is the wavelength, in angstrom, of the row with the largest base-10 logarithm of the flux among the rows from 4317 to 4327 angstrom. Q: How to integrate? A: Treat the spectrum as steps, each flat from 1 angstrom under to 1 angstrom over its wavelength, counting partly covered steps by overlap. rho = 4318.0 angstrom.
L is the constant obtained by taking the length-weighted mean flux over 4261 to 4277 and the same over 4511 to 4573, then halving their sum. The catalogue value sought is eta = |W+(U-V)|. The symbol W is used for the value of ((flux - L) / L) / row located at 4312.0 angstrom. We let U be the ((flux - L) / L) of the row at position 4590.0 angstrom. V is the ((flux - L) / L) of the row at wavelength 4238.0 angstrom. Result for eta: 0.02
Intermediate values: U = -0.08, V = -0.08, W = -0.02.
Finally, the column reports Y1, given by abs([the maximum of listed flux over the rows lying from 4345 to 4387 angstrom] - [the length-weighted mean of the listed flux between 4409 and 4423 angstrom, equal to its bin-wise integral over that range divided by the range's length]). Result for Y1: 4.5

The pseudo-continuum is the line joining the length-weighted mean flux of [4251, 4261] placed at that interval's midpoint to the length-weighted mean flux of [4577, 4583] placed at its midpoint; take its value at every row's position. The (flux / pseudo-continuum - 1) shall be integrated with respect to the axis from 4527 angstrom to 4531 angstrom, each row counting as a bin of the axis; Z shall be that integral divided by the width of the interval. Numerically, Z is 0.01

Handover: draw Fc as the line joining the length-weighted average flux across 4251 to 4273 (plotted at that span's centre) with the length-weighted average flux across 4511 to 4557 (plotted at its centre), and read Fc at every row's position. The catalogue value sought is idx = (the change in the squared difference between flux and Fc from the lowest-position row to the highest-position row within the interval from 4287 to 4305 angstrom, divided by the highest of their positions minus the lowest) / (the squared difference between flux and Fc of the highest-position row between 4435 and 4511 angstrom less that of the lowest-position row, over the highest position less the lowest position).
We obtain -154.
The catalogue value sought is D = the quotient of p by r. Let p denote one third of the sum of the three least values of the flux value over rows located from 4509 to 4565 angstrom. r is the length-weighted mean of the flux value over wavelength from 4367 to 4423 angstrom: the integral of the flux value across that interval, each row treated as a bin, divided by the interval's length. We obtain 0.99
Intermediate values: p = 17.1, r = 17.2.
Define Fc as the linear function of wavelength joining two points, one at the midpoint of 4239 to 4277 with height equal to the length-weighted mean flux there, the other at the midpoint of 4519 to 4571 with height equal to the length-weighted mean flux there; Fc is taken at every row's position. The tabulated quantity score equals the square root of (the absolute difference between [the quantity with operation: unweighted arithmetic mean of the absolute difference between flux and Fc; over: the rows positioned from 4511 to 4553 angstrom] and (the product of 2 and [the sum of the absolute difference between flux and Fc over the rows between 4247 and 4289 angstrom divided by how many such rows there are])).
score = 0.75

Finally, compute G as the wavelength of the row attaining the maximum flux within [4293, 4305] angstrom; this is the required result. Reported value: 4300.0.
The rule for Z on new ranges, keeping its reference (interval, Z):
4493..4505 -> 0.05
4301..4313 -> 0.03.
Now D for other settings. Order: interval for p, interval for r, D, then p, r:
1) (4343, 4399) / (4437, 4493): 0.96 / 16.2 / 16.9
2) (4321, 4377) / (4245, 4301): 1.07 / 18.0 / 16.9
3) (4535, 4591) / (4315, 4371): 0.84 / 16.6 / 19.6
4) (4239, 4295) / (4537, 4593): 0.86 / 15.5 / 17.9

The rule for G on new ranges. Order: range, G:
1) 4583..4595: 4594.0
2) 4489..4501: 4500.0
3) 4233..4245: 4242.0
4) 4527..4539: 4538.0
